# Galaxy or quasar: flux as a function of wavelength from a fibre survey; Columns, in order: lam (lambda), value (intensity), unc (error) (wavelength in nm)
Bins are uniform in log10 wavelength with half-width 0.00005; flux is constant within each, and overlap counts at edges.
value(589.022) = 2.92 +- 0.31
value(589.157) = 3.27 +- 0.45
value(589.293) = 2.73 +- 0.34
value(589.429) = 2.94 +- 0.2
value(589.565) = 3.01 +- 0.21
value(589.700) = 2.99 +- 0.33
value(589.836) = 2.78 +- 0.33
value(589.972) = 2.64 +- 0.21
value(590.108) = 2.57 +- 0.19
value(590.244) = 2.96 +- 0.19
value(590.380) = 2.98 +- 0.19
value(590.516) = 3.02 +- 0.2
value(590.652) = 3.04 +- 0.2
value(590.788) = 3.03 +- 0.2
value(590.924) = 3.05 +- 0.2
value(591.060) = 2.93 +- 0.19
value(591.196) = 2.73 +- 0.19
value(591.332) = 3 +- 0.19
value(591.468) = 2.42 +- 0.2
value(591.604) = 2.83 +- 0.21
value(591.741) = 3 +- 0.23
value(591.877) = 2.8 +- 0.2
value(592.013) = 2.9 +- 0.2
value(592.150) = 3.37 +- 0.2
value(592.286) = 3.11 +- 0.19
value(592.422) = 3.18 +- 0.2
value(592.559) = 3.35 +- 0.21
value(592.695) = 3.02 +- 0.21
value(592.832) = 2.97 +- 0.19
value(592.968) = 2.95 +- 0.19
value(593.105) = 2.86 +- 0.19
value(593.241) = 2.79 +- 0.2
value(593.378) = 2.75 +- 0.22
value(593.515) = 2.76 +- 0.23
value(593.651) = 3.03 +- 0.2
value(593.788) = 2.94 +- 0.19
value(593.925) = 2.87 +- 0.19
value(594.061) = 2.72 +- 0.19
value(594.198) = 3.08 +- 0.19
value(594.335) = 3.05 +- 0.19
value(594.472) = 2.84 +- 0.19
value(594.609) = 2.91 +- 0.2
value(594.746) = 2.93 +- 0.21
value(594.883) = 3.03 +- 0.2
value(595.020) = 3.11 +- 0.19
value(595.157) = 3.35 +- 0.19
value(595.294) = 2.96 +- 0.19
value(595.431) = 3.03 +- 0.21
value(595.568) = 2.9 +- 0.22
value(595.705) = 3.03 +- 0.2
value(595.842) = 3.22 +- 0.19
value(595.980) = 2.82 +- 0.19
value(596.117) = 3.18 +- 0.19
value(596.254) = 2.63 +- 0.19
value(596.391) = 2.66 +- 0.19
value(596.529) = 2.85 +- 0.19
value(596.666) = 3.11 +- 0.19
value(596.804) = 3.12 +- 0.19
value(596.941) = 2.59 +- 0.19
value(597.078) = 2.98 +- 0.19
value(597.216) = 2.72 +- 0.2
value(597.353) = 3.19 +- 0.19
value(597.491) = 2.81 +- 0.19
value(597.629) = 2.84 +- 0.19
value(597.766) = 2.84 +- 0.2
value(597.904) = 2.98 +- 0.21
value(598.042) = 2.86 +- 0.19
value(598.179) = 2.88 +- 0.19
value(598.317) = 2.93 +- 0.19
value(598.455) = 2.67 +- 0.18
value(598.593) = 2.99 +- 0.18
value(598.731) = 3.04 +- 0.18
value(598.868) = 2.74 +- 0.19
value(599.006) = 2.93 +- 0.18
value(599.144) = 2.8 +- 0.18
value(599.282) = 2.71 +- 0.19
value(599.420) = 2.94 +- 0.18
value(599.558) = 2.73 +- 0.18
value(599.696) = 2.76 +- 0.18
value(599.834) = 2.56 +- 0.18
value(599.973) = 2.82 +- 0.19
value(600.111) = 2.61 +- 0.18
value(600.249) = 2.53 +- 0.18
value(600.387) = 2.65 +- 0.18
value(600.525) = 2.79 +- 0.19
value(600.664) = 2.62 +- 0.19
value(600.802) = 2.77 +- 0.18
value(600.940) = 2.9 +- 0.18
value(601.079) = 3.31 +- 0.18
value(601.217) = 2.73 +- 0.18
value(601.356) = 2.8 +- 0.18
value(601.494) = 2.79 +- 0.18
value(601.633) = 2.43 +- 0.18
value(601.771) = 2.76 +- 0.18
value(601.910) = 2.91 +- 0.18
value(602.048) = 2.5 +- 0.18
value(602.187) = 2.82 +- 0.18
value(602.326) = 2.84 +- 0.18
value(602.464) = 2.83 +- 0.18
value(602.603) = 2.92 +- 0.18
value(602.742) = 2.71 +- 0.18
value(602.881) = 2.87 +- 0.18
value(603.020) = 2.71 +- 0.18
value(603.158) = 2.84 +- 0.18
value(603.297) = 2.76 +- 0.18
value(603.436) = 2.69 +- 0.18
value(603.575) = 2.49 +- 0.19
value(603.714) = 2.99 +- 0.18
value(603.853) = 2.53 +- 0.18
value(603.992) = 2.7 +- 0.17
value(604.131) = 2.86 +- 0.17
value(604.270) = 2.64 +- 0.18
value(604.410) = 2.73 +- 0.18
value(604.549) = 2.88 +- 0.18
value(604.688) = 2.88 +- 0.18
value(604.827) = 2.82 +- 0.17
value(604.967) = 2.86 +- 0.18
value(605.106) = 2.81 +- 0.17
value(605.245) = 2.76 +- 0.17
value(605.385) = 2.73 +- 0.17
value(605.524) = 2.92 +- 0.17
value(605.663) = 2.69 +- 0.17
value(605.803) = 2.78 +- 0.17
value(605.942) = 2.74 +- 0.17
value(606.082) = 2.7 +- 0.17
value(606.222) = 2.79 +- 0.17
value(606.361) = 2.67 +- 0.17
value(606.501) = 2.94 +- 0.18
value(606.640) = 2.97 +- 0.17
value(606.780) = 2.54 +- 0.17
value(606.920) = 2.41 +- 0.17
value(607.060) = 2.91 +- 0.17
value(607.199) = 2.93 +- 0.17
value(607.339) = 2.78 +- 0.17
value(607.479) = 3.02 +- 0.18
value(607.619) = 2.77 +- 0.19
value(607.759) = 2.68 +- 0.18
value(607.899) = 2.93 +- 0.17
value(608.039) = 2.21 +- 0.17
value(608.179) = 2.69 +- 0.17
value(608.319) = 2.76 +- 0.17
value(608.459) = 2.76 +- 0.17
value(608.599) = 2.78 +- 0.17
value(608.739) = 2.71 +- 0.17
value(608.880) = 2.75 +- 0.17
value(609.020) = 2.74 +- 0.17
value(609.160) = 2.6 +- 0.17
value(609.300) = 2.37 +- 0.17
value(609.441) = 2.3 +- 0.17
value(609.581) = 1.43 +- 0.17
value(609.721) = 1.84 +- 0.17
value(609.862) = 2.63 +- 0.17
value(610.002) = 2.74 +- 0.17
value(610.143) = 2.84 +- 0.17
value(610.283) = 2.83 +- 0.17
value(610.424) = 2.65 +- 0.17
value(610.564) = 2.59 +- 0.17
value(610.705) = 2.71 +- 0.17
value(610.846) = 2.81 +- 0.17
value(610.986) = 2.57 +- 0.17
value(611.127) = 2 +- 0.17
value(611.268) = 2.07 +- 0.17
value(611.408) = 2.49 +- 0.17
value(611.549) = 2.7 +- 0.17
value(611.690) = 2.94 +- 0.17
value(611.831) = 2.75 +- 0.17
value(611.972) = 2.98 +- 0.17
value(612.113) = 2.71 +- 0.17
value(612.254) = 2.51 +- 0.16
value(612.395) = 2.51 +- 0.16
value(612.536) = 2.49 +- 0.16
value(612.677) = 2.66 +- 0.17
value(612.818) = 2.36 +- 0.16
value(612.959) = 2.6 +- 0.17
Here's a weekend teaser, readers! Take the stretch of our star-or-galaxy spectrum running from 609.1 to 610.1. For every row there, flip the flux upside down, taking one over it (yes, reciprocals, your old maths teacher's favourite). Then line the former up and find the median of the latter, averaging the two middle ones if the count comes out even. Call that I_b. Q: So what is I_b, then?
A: 0.422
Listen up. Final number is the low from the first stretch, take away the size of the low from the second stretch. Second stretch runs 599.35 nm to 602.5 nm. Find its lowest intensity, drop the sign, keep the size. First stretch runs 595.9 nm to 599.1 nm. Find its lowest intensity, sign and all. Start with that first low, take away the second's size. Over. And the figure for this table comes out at 0.16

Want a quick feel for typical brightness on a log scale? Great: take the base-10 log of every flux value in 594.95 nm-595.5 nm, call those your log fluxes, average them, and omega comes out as 0.493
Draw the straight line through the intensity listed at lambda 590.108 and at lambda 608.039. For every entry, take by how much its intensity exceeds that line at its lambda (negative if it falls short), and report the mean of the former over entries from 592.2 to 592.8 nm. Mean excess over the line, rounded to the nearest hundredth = 0.64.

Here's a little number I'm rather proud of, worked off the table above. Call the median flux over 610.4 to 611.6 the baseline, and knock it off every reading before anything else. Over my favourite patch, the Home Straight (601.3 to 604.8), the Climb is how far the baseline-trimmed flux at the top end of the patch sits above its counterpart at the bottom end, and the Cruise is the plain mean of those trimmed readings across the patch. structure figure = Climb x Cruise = 0.01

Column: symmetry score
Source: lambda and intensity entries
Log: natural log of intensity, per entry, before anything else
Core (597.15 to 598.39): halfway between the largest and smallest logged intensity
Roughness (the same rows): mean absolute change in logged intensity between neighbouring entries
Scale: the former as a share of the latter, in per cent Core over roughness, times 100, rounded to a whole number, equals 2107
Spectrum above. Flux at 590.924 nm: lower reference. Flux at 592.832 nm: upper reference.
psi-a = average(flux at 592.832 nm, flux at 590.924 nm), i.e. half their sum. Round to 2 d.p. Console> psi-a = 3.01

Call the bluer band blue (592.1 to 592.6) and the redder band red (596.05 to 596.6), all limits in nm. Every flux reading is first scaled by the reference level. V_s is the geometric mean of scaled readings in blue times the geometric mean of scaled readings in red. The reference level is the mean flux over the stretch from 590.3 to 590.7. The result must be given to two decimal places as 1.01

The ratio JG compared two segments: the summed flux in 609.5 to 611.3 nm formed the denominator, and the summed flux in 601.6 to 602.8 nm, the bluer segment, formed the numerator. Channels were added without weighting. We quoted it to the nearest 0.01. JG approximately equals 0.78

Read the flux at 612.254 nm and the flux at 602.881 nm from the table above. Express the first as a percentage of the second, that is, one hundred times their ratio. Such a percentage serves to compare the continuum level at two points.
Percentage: 87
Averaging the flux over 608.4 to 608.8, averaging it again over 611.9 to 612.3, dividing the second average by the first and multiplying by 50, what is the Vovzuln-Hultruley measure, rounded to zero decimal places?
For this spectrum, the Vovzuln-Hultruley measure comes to 50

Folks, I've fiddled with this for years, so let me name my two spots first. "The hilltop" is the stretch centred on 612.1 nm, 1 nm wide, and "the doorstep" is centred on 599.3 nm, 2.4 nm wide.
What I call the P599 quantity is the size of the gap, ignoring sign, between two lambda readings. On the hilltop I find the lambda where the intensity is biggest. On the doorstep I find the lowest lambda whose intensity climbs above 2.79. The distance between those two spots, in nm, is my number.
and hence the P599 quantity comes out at 13.79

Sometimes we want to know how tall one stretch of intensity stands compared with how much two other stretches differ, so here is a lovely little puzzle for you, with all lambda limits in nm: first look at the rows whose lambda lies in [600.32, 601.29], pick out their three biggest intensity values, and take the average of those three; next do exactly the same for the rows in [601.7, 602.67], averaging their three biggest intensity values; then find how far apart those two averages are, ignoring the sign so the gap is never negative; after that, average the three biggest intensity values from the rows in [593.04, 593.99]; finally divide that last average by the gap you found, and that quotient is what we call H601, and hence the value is 27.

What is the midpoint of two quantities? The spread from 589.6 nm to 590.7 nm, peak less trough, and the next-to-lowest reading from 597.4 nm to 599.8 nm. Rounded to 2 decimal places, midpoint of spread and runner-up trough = 1.59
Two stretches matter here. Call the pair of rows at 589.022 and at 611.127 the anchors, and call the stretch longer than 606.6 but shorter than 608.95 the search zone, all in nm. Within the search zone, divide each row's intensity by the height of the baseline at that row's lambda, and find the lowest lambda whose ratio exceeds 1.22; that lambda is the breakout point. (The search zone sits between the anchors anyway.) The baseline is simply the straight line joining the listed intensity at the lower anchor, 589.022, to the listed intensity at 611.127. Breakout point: 606.640 nm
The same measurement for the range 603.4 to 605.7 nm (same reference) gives 603.714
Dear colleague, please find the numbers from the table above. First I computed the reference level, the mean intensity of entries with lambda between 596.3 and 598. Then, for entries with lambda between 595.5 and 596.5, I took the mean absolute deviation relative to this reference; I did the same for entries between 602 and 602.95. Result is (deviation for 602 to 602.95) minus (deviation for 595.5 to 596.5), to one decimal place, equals -0.1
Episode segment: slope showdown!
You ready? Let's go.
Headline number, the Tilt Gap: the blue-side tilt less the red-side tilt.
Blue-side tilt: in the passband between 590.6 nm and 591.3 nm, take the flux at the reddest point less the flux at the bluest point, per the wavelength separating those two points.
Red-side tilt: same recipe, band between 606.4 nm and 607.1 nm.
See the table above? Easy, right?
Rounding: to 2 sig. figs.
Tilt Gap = -0.52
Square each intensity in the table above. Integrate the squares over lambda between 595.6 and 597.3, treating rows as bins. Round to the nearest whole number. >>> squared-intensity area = 14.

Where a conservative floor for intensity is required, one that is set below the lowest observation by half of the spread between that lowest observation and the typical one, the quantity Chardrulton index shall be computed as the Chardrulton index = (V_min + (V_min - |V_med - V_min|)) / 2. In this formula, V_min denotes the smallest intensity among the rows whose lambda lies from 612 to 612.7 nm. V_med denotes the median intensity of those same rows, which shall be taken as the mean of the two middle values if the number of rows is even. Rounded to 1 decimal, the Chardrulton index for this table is 2.5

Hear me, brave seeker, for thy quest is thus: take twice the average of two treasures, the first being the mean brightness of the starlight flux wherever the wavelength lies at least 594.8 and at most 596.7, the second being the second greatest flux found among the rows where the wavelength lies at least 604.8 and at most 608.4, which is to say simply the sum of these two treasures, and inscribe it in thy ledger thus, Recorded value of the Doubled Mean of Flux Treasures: 5.96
